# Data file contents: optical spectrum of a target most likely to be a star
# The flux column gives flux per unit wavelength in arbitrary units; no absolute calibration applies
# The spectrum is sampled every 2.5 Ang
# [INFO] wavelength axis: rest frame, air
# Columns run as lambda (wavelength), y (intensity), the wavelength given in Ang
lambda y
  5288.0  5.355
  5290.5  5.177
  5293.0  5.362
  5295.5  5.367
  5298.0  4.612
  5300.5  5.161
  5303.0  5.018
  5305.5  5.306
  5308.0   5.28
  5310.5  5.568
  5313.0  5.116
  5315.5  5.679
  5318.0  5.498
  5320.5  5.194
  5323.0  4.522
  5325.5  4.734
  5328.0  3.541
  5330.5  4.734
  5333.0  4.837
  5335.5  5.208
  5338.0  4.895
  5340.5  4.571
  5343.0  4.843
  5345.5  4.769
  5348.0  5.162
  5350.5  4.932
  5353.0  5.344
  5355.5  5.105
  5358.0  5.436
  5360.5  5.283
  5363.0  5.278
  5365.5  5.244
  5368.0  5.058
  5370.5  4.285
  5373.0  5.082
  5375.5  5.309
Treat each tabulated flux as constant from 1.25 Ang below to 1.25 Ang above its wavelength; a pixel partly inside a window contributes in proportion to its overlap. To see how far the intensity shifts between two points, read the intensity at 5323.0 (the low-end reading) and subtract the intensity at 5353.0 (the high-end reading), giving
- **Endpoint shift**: -0.8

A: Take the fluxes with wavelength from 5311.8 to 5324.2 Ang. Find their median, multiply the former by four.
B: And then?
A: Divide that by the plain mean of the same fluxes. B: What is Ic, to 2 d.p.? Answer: 3.99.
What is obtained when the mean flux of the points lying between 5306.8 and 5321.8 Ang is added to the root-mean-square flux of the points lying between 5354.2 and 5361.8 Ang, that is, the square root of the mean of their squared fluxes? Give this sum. 10.7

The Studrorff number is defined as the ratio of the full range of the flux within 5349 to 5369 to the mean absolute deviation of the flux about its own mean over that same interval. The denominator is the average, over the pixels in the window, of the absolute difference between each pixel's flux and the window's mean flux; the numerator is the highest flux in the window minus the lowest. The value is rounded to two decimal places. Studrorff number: 3.77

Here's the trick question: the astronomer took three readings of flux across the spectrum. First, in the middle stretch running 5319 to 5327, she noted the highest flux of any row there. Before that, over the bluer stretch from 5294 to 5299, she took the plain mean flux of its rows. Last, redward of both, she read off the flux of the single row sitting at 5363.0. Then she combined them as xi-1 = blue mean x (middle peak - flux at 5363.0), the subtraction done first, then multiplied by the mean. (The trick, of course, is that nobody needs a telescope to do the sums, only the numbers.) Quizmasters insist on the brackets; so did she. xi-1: -0.4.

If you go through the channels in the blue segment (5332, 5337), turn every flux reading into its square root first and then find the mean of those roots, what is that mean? 2.24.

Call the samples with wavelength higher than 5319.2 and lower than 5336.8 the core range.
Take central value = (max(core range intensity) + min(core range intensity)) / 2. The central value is 4.4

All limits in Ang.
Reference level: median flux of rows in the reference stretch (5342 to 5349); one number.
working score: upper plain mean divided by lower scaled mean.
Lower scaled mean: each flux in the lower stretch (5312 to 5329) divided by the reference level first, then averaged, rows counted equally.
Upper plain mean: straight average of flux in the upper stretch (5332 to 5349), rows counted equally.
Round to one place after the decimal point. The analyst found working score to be 4.8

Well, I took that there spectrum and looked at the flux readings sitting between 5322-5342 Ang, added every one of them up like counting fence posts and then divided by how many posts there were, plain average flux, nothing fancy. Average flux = 4.63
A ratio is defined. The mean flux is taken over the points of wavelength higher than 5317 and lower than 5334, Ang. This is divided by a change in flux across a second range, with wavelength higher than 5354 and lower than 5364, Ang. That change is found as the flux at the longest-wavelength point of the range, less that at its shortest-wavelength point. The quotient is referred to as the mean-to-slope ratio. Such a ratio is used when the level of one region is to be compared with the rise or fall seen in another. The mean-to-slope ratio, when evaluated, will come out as 27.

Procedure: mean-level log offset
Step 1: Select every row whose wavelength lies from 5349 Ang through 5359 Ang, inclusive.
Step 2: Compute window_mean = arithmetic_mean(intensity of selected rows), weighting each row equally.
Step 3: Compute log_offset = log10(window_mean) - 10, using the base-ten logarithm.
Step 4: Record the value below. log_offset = -9.284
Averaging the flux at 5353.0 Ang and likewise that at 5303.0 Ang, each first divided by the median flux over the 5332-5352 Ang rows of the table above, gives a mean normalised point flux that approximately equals 1.064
